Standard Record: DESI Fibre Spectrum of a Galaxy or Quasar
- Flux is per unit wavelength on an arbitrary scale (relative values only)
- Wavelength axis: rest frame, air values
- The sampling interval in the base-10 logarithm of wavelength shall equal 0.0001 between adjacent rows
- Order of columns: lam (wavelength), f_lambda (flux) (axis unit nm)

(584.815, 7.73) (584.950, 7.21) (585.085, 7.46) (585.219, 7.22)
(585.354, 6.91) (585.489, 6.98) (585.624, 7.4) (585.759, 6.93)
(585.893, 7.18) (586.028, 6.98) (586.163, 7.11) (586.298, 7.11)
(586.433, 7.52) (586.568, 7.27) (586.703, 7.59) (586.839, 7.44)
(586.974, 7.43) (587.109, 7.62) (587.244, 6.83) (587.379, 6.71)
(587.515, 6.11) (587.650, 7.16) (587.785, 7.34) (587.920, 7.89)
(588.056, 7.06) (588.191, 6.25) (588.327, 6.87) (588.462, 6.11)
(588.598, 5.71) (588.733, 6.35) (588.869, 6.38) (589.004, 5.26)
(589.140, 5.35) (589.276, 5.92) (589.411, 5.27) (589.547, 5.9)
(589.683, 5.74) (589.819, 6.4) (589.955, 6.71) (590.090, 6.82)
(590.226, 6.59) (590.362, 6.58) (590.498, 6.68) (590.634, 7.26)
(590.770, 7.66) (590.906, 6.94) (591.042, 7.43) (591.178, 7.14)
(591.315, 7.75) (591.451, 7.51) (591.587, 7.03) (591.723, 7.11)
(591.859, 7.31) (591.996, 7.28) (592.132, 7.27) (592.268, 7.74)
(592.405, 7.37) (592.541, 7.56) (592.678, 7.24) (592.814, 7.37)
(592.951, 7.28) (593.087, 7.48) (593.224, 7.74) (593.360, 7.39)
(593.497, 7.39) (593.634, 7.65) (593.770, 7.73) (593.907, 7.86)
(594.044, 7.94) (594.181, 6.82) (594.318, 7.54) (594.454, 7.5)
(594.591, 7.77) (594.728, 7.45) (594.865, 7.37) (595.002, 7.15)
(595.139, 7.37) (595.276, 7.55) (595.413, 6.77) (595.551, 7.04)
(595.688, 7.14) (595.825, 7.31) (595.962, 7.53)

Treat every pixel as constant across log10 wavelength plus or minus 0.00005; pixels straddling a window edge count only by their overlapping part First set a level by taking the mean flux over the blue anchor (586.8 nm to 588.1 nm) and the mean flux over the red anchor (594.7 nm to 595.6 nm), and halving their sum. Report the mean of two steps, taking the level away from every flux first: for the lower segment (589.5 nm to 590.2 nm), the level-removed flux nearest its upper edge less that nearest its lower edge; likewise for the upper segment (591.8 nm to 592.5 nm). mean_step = 0.5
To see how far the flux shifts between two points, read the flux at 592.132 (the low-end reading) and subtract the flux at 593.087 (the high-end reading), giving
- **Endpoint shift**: -0.2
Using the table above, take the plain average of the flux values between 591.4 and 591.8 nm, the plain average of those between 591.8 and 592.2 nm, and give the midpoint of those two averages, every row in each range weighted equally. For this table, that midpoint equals 7.25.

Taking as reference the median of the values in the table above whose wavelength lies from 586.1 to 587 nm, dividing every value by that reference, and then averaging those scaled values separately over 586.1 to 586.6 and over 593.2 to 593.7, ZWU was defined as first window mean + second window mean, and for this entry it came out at 1.99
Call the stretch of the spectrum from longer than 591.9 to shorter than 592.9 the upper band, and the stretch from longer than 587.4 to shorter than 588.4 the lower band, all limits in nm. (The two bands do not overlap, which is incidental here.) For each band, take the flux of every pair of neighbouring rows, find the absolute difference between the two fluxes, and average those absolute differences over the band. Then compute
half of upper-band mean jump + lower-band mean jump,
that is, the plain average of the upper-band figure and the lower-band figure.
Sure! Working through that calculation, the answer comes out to 0.46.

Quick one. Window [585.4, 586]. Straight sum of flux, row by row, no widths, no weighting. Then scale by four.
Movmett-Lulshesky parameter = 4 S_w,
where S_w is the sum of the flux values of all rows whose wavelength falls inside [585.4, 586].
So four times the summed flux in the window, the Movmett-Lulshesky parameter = 114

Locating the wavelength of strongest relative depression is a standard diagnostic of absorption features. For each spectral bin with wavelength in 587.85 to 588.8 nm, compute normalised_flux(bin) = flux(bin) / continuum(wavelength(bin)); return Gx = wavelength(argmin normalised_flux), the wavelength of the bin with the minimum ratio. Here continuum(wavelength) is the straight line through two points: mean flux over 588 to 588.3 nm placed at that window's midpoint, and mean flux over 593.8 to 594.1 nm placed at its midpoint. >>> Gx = 588.598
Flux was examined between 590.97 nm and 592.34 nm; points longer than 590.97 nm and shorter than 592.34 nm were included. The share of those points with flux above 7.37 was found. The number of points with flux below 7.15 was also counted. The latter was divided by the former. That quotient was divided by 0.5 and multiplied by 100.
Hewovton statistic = 1500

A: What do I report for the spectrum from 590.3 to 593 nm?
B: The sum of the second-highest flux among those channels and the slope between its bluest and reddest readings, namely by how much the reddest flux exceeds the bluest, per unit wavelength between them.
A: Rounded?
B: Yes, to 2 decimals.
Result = 8.01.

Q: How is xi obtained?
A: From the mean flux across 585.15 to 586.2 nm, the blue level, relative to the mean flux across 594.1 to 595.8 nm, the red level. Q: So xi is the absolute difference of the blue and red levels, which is 0.20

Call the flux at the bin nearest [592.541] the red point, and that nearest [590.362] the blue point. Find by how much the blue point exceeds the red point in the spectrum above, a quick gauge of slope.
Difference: -1.0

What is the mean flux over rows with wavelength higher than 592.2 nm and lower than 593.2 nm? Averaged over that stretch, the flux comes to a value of 7.4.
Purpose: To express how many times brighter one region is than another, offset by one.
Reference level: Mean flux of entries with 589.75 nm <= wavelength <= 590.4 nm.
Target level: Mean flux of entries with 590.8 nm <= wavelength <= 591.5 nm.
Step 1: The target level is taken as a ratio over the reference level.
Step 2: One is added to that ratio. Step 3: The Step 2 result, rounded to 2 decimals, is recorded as 2.11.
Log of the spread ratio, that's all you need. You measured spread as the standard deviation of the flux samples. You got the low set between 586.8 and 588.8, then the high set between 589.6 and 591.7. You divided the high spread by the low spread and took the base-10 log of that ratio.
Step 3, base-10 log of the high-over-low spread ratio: -0.1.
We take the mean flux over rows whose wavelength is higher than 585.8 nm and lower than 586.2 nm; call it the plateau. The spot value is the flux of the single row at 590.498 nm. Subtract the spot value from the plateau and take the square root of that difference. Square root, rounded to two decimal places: 0.64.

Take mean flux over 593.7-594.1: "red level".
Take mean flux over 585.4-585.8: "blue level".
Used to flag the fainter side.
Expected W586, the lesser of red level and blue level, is 7.10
